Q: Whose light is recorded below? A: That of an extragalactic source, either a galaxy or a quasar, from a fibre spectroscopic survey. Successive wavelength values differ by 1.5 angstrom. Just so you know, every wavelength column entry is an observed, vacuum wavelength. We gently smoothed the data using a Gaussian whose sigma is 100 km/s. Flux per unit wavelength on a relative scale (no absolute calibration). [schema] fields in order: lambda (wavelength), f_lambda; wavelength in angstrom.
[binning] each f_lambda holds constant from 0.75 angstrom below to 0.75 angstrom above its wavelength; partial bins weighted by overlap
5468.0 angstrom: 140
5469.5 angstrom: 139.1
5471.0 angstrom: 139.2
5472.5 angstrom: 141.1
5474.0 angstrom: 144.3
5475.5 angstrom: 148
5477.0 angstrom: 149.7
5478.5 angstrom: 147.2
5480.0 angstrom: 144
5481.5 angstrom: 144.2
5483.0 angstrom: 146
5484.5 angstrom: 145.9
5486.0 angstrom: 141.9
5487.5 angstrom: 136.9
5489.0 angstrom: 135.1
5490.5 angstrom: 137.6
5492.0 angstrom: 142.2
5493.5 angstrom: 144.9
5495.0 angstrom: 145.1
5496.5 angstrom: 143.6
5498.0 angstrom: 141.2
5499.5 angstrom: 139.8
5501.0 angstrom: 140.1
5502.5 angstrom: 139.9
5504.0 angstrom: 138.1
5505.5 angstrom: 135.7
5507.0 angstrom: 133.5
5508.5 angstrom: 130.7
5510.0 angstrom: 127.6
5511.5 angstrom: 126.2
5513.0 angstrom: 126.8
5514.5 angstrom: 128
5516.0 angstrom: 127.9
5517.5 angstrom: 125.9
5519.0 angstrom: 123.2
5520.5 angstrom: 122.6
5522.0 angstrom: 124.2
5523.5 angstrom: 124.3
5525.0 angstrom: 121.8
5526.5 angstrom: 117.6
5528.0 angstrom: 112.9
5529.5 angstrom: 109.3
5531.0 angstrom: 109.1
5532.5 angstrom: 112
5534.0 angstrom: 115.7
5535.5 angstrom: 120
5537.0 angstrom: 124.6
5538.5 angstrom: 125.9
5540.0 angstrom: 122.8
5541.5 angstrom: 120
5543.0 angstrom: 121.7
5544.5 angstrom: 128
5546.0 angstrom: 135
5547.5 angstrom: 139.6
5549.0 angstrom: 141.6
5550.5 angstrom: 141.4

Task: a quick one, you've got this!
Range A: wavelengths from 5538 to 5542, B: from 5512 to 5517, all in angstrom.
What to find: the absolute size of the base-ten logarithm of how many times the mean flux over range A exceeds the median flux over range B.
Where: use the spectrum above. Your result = 0.017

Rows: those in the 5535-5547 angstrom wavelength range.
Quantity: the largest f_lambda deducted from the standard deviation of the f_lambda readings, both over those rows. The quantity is -130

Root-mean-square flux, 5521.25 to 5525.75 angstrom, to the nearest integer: 123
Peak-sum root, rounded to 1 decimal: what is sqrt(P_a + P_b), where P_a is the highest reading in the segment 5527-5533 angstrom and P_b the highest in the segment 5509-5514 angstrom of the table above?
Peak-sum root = 15.5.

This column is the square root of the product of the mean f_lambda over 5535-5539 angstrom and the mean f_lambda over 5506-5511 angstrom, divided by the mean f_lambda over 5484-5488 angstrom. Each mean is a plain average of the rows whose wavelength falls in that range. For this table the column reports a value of 0.90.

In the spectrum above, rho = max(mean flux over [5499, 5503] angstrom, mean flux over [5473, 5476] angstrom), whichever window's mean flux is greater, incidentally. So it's 146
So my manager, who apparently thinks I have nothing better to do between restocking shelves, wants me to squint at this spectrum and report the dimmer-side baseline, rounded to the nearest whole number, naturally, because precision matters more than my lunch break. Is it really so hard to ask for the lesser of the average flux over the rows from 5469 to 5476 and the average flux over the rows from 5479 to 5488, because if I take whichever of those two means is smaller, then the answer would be 142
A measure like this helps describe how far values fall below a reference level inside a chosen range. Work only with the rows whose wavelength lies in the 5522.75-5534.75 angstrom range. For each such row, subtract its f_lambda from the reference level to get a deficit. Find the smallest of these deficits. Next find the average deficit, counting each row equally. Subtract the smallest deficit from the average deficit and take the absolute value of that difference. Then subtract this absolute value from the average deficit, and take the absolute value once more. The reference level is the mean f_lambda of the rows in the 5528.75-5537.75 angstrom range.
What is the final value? 9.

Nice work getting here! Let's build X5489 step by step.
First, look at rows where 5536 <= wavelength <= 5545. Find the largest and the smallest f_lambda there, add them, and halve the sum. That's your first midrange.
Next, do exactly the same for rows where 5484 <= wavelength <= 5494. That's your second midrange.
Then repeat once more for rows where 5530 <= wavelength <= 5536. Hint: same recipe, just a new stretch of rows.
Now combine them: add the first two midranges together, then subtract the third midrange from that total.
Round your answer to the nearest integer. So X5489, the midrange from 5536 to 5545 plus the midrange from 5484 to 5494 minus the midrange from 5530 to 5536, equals 150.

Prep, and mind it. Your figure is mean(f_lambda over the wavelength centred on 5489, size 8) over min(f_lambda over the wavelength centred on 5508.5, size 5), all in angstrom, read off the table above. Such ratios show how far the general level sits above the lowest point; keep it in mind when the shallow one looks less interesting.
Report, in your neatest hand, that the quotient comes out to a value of 1.09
